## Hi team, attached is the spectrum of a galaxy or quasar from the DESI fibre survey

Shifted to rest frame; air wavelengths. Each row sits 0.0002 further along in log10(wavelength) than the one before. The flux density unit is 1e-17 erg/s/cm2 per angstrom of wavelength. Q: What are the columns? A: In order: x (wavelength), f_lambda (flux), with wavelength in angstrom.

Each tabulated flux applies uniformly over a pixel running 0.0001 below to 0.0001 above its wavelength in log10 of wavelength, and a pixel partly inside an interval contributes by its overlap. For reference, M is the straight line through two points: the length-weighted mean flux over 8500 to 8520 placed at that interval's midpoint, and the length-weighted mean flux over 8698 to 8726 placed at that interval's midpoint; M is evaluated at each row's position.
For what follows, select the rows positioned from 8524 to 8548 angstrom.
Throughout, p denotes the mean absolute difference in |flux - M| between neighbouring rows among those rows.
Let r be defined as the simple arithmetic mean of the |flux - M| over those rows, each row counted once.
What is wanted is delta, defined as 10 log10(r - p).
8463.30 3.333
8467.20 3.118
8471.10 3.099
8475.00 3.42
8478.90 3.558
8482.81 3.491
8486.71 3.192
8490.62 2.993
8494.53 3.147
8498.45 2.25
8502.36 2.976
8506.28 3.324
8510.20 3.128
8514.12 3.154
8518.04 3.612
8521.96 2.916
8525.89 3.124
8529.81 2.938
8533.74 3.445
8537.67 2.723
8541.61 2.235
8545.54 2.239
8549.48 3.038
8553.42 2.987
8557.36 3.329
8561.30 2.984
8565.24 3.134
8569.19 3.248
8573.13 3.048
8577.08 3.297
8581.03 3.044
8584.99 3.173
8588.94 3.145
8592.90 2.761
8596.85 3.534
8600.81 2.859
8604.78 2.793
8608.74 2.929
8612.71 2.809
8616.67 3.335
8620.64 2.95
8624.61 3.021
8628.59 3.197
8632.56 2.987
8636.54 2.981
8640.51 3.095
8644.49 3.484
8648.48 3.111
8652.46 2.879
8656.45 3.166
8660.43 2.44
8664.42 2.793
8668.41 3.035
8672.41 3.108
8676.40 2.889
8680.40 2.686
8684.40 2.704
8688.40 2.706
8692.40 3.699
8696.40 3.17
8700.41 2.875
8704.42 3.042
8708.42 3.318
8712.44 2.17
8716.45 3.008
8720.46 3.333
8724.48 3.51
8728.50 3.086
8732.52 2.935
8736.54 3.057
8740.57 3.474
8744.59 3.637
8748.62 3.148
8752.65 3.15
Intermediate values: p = 0.18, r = 0.49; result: -5.1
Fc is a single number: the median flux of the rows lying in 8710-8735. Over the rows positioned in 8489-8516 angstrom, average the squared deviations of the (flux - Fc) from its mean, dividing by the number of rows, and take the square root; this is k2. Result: 0.32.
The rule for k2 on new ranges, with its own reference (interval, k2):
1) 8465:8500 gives 0.36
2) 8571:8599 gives 0.22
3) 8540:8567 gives 0.40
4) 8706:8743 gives 0.38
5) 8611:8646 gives 0.20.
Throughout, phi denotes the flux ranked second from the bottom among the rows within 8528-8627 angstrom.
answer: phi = 2.239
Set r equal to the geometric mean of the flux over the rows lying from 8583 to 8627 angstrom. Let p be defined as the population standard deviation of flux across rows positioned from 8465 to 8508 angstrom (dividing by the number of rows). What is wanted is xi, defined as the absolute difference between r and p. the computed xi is 2.68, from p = 0.34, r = 3.02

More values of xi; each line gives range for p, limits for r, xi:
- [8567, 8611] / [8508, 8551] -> 2.70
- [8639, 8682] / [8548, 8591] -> 2.86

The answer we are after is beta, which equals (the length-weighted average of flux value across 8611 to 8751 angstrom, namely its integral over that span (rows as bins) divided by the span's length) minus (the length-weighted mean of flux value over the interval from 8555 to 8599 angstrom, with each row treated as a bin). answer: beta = -0.10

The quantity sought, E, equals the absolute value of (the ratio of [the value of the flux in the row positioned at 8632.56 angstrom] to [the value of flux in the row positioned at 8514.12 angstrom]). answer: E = 0.95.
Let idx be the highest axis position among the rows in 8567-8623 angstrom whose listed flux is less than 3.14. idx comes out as 8620.64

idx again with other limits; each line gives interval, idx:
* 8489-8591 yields 8581.03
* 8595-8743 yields 8736.54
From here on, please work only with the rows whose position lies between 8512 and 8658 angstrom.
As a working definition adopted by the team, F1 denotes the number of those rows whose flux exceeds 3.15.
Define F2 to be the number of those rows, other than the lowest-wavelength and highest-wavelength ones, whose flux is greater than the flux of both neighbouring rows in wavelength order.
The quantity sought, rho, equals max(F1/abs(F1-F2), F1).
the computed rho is 12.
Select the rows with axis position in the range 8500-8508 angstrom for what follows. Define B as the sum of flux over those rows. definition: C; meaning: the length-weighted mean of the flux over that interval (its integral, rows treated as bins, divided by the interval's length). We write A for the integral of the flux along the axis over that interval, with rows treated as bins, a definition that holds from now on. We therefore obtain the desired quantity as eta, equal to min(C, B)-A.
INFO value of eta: -21.7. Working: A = 24.8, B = 6.30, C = 3.10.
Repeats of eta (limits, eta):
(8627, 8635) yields -21.6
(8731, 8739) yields -21.2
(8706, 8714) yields -19.5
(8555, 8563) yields -22.1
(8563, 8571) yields -22.3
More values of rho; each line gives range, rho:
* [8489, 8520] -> 3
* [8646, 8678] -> 1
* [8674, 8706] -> 2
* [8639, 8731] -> 7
